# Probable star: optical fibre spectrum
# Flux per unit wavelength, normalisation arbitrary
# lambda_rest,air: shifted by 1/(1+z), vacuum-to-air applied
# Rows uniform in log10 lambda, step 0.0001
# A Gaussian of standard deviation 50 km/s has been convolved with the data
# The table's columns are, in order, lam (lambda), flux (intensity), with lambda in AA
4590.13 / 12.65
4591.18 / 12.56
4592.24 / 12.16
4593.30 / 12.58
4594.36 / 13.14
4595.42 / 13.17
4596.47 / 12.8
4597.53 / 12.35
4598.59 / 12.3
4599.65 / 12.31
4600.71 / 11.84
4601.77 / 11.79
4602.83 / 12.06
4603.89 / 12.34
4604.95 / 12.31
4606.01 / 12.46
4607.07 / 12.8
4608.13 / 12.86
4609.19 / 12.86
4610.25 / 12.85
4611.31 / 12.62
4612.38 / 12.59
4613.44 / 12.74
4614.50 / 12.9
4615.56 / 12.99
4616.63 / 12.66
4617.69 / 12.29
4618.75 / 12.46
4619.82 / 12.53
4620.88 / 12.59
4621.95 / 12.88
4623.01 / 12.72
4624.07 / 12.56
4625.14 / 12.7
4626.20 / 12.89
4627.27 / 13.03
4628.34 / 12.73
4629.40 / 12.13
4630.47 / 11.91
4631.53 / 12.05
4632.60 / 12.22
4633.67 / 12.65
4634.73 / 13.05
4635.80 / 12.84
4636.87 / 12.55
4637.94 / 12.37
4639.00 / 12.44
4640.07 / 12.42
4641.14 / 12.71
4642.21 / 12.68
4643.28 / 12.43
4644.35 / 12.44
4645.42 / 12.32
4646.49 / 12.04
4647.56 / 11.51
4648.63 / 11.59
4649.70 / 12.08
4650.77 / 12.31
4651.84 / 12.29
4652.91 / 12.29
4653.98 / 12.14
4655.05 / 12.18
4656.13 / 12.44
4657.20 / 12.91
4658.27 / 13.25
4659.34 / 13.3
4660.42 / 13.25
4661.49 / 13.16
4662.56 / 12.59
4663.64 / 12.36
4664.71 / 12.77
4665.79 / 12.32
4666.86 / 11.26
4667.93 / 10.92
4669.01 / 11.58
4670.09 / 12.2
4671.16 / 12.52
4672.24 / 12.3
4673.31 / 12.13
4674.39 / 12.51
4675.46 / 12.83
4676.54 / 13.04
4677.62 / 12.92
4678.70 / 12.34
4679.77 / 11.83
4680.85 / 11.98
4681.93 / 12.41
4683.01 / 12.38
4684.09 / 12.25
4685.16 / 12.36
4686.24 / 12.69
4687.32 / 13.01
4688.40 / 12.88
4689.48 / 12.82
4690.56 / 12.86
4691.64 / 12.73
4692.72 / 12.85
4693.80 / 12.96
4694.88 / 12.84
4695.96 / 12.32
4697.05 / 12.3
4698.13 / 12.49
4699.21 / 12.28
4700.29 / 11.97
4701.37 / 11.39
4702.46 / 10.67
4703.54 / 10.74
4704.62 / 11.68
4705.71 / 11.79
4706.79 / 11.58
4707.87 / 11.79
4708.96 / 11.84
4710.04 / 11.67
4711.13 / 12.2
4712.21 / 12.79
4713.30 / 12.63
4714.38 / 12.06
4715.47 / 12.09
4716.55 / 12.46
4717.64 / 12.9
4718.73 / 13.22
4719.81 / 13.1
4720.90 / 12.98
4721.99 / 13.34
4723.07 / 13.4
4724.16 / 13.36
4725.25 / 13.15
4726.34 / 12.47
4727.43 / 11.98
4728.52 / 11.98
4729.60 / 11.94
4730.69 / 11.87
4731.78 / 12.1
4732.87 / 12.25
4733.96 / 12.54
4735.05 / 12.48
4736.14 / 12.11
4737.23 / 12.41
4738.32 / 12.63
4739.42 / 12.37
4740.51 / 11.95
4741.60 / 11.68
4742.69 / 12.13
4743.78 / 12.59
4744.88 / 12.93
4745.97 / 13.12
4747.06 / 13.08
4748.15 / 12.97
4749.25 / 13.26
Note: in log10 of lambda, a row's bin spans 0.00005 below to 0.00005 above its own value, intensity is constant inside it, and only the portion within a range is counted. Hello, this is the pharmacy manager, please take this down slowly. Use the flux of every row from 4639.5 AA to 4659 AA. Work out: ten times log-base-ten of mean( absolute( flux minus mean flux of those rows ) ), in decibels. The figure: -5.4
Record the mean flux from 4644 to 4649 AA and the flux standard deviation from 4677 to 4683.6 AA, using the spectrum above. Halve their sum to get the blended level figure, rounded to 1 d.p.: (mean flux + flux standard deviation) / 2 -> 6.2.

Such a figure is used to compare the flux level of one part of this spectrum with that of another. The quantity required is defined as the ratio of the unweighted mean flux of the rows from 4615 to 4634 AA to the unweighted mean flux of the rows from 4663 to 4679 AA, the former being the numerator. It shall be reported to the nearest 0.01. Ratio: 1.02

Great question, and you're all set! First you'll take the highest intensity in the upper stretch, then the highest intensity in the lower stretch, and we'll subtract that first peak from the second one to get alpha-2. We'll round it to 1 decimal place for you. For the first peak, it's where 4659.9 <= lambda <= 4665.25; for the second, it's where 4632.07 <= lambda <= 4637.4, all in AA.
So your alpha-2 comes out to -0.2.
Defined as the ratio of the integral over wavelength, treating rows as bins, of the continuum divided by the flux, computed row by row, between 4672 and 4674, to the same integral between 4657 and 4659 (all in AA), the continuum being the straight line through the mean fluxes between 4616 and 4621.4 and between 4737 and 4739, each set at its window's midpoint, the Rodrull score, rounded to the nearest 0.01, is 1.07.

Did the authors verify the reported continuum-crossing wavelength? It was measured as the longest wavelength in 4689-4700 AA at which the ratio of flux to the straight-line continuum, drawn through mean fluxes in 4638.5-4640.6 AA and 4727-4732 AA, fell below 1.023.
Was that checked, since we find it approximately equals 4699.21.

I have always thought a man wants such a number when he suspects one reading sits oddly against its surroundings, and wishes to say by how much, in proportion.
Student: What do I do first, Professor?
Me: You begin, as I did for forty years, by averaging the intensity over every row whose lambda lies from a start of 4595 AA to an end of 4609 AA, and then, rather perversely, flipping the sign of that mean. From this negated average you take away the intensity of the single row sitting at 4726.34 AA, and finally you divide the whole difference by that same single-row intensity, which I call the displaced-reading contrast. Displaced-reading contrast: -2.00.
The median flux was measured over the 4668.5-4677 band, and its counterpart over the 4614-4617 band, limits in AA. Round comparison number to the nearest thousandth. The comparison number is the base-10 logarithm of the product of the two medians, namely 2.204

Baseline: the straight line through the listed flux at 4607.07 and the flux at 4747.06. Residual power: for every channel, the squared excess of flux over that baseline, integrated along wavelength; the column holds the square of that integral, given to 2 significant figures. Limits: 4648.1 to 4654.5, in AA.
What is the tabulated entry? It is 18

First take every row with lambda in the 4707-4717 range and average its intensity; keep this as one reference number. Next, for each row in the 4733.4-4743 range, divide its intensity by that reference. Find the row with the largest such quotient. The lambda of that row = 4738.32 AA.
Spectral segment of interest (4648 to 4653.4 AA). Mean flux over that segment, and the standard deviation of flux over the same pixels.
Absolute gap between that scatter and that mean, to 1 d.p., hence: 11.8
